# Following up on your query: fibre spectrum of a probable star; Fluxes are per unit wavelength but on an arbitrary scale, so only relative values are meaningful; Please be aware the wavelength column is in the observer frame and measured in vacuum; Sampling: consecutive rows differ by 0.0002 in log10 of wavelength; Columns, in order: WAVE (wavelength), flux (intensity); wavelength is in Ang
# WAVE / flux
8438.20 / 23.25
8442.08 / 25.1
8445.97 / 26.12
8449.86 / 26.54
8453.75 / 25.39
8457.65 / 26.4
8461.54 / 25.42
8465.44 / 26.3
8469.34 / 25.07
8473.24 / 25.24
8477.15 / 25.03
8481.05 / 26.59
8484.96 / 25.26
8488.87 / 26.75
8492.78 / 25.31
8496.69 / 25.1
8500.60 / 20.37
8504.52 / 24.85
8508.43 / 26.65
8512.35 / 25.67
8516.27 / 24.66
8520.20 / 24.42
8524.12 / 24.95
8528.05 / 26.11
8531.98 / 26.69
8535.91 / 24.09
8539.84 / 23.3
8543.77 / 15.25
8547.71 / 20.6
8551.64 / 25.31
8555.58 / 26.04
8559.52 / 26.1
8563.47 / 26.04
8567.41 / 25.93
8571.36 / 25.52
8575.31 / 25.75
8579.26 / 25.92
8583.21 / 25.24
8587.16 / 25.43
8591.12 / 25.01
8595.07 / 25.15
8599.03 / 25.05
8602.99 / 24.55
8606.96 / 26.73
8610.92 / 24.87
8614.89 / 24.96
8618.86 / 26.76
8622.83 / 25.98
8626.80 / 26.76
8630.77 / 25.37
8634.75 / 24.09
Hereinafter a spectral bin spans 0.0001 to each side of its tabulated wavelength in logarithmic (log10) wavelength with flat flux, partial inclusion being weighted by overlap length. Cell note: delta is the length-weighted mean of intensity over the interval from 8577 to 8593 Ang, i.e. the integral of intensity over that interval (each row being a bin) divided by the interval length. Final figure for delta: 25.4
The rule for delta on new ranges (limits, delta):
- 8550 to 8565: 25.9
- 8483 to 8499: 25.5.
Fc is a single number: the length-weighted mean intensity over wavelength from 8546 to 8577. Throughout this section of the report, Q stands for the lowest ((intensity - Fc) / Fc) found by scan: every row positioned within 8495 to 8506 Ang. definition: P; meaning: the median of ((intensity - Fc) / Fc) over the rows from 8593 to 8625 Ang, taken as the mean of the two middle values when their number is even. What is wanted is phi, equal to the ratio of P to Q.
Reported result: 0.0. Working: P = -0.004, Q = -0.19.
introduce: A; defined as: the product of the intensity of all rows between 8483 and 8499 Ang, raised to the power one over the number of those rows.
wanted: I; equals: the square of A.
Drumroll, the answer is 655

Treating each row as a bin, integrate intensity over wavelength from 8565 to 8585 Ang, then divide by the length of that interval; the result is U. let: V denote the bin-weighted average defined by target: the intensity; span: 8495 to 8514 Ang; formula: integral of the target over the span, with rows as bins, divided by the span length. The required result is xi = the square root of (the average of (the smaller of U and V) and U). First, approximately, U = 25.7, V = 24.5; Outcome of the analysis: 5.01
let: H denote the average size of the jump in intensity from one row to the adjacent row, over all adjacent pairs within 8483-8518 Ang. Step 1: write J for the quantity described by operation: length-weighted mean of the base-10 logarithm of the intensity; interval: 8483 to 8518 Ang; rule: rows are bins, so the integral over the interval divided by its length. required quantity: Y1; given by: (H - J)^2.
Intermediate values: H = 2.0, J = 1.40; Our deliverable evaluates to 0.39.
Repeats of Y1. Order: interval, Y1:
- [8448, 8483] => 0.26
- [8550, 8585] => 1.22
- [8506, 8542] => 0.17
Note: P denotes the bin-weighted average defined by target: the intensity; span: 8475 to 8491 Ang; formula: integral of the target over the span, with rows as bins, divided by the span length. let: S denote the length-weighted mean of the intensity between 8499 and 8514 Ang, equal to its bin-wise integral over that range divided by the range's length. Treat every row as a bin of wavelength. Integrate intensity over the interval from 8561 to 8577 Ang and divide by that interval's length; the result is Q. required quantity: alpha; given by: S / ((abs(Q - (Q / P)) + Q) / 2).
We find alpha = 0.97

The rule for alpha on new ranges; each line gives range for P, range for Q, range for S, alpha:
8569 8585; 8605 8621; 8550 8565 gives 1.02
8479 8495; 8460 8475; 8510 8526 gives 1.00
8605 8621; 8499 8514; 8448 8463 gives 1.08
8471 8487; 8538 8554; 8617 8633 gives 1.26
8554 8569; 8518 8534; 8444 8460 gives 1.04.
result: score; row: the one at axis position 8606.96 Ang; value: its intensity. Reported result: 26.73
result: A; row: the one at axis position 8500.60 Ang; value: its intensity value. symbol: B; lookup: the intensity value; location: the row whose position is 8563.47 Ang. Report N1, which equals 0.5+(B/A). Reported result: 1.78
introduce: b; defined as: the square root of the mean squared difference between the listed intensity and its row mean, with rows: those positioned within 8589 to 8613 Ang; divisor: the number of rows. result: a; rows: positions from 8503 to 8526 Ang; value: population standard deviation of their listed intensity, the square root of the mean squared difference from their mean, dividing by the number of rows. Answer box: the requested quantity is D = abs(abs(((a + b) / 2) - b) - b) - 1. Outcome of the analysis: -0.33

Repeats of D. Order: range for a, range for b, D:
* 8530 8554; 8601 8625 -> -0.46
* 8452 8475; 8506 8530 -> -0.34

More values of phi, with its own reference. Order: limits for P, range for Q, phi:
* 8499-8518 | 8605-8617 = 1.1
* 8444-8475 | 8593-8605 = -0.9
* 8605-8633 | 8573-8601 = -4.3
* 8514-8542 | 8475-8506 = 0.1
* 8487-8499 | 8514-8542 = -0.1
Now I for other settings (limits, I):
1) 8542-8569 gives 540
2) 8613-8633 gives 674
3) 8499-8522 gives 593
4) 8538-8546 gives 355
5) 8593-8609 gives 643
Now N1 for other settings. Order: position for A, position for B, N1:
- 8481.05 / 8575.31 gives 1.47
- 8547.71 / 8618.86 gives 1.80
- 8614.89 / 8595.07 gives 1.51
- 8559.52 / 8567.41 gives 1.49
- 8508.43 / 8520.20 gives 1.42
